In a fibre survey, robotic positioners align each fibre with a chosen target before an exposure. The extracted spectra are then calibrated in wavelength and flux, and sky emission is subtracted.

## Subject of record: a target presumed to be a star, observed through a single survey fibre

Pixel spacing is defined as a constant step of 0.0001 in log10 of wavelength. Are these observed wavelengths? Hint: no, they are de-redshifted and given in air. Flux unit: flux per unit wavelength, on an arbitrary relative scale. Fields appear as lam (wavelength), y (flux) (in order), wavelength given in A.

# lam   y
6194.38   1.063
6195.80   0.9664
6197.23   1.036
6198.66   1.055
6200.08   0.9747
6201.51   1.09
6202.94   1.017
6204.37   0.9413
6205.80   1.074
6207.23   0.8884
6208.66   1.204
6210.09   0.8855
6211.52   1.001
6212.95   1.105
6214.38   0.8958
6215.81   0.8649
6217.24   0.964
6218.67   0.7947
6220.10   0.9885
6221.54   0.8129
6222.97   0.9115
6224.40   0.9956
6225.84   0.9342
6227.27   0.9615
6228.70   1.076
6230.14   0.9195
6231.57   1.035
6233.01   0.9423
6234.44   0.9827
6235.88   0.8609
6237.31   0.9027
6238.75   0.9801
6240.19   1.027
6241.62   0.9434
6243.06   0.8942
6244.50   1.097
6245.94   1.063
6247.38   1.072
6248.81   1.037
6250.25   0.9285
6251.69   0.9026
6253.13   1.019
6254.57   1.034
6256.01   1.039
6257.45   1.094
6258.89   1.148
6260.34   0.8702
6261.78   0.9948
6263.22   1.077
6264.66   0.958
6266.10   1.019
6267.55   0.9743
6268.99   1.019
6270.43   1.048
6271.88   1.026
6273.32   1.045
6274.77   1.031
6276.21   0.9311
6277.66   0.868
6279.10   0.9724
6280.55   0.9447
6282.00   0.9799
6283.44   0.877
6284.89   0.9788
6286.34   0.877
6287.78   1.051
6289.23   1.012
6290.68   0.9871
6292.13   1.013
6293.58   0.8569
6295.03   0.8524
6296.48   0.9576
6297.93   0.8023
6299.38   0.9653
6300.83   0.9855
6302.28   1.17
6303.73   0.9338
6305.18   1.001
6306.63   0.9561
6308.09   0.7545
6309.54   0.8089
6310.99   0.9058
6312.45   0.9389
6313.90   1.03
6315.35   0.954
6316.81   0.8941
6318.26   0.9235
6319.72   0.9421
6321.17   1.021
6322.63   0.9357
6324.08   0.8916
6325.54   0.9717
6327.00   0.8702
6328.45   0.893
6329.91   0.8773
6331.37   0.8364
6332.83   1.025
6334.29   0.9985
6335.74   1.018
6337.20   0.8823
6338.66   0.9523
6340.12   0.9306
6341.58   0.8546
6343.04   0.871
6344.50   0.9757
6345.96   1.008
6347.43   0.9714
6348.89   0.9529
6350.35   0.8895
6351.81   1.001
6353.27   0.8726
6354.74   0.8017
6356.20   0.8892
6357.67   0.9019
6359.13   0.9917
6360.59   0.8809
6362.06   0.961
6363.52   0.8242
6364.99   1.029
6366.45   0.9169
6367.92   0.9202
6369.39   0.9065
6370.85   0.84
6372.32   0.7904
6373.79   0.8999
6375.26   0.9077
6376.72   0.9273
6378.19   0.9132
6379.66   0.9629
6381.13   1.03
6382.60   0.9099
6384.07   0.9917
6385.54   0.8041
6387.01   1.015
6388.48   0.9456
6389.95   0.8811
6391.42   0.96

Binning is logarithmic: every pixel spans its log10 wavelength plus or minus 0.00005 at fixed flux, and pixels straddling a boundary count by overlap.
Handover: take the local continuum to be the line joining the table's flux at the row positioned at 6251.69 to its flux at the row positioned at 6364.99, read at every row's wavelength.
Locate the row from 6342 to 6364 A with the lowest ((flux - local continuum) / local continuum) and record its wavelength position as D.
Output 6354.74 A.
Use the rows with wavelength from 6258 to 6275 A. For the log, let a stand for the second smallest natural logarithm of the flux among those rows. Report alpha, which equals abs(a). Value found 0.04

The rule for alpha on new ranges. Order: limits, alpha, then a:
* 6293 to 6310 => 0.22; -0.22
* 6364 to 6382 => 0.17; -0.17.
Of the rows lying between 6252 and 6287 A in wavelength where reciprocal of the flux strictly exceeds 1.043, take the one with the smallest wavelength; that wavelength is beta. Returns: 6260.34 A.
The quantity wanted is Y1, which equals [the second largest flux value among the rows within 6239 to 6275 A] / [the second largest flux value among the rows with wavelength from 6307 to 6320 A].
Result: 1.15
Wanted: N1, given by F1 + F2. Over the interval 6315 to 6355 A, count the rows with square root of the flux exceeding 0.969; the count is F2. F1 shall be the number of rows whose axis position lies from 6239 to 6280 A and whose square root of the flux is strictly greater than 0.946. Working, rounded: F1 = 25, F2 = 13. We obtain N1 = 38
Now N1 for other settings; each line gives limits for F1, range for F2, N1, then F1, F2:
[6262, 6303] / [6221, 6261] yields 40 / 22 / 18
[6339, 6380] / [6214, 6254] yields 34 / 18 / 16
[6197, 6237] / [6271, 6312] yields 39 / 22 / 17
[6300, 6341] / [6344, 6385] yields 30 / 19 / 11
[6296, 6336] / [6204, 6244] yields 35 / 19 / 16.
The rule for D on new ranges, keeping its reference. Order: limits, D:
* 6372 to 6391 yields 6372.32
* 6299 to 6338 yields 6308.09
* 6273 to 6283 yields 6277.66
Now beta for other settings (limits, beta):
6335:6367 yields 6337.20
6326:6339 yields 6327.00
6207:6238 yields 6207.23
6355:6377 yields 6356.20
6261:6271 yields 6264.66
